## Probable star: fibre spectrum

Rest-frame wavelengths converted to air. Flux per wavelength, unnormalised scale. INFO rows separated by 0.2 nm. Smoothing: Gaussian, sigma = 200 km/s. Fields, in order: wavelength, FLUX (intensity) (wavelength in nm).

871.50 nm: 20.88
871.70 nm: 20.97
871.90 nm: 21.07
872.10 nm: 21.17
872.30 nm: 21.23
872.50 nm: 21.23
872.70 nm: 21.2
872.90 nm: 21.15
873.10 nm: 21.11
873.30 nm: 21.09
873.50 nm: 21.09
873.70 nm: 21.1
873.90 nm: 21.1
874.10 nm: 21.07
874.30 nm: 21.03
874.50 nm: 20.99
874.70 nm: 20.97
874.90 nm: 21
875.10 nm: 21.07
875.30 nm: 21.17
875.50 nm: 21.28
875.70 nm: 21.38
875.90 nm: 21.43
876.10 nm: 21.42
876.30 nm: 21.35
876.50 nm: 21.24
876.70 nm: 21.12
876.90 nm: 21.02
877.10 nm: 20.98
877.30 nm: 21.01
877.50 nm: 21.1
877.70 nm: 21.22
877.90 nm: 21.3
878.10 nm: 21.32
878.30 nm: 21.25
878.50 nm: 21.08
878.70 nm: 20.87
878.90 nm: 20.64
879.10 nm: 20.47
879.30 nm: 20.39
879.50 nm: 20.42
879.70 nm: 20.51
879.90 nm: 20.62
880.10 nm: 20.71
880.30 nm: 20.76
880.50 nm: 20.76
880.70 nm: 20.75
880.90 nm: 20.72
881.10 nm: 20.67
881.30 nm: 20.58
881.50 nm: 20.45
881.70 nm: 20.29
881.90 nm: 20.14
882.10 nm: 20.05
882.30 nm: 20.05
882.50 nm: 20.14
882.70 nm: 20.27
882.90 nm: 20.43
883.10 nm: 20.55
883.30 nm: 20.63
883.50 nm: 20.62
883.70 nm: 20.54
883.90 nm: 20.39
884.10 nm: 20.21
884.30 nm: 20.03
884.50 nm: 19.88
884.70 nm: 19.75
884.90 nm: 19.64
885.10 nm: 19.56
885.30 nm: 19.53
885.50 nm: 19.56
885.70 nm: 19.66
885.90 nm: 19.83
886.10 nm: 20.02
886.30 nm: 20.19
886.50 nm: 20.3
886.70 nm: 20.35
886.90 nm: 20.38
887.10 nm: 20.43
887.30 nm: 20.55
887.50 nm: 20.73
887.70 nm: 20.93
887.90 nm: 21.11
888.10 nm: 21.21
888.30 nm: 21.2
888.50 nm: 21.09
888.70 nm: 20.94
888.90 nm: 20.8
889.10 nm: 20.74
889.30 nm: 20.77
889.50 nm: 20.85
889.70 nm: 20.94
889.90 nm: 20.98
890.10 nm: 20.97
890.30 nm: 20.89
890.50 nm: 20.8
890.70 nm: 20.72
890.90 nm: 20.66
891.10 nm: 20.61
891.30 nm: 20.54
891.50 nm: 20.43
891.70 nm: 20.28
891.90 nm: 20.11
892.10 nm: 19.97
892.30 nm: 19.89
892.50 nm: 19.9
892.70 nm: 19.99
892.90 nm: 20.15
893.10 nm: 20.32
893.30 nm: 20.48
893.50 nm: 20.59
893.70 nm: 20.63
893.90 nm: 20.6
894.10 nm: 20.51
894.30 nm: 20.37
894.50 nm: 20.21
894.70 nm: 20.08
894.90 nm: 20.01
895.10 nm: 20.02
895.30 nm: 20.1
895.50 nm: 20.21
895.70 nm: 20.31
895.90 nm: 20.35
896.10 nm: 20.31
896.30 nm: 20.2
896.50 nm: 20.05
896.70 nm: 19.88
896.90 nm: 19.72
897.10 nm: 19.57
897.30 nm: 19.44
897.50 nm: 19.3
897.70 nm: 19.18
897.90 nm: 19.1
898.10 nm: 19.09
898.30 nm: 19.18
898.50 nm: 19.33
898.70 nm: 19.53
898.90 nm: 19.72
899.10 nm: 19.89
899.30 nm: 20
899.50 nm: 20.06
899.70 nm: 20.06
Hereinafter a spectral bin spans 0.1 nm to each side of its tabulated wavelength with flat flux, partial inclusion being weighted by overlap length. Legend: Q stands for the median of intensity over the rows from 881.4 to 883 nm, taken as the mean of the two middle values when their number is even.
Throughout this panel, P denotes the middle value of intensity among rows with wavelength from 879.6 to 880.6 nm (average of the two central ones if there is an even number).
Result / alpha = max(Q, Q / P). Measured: 20.2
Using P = 20.7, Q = 20.2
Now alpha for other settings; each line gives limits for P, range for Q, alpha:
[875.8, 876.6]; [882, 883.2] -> 20.2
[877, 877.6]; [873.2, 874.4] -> 21.1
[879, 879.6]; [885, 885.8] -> 19.6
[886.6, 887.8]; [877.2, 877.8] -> 21.1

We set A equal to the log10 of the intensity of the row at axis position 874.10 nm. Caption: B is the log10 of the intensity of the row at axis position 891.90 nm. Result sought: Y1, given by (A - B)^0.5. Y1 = 0.14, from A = 1.32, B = 1.30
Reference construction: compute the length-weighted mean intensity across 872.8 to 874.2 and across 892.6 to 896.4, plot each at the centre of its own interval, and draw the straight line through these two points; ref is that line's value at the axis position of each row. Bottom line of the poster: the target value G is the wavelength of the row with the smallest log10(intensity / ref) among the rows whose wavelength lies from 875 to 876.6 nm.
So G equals 875.10 nm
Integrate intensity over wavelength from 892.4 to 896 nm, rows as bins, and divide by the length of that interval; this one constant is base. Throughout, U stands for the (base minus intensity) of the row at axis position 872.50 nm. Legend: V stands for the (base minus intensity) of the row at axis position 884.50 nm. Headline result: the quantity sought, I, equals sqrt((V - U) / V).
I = 1.9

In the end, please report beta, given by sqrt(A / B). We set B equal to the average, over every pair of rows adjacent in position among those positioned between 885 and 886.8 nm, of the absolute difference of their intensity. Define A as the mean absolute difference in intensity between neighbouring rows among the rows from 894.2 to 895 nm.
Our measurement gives 1.06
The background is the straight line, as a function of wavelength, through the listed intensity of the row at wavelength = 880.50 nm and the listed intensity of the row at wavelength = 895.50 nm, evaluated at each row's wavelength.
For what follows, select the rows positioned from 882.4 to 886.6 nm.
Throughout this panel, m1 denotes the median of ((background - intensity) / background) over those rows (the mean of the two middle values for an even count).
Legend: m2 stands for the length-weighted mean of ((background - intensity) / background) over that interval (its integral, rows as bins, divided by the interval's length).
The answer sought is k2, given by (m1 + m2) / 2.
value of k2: 0.026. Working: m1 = 0.026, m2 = 0.026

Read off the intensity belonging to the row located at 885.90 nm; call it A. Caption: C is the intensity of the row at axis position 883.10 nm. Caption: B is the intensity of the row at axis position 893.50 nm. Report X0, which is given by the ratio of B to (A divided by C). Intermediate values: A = 19.83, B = 20.59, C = 20.55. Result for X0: 21.3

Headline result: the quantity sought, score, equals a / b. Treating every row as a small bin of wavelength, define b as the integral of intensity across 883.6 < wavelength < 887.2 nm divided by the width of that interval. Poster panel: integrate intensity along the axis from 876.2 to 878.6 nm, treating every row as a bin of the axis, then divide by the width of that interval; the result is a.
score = 1.06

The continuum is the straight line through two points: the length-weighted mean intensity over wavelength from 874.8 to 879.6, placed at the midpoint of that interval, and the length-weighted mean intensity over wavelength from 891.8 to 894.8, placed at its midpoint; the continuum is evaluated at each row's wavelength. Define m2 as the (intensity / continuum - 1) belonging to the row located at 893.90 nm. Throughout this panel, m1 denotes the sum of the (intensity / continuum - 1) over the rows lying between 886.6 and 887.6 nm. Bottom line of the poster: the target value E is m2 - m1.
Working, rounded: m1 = -0.02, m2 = 0.019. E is 0.04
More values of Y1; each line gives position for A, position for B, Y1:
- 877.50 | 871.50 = 0.07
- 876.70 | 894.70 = 0.15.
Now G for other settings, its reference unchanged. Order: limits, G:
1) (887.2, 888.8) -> 887.30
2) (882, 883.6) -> 882.10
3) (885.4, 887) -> 885.50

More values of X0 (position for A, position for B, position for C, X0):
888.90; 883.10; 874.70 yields 20.7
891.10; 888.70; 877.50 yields 21.4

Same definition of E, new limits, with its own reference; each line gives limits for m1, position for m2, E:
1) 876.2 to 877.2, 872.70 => -0.02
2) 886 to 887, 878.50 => 0.09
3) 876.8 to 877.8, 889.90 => 0.03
